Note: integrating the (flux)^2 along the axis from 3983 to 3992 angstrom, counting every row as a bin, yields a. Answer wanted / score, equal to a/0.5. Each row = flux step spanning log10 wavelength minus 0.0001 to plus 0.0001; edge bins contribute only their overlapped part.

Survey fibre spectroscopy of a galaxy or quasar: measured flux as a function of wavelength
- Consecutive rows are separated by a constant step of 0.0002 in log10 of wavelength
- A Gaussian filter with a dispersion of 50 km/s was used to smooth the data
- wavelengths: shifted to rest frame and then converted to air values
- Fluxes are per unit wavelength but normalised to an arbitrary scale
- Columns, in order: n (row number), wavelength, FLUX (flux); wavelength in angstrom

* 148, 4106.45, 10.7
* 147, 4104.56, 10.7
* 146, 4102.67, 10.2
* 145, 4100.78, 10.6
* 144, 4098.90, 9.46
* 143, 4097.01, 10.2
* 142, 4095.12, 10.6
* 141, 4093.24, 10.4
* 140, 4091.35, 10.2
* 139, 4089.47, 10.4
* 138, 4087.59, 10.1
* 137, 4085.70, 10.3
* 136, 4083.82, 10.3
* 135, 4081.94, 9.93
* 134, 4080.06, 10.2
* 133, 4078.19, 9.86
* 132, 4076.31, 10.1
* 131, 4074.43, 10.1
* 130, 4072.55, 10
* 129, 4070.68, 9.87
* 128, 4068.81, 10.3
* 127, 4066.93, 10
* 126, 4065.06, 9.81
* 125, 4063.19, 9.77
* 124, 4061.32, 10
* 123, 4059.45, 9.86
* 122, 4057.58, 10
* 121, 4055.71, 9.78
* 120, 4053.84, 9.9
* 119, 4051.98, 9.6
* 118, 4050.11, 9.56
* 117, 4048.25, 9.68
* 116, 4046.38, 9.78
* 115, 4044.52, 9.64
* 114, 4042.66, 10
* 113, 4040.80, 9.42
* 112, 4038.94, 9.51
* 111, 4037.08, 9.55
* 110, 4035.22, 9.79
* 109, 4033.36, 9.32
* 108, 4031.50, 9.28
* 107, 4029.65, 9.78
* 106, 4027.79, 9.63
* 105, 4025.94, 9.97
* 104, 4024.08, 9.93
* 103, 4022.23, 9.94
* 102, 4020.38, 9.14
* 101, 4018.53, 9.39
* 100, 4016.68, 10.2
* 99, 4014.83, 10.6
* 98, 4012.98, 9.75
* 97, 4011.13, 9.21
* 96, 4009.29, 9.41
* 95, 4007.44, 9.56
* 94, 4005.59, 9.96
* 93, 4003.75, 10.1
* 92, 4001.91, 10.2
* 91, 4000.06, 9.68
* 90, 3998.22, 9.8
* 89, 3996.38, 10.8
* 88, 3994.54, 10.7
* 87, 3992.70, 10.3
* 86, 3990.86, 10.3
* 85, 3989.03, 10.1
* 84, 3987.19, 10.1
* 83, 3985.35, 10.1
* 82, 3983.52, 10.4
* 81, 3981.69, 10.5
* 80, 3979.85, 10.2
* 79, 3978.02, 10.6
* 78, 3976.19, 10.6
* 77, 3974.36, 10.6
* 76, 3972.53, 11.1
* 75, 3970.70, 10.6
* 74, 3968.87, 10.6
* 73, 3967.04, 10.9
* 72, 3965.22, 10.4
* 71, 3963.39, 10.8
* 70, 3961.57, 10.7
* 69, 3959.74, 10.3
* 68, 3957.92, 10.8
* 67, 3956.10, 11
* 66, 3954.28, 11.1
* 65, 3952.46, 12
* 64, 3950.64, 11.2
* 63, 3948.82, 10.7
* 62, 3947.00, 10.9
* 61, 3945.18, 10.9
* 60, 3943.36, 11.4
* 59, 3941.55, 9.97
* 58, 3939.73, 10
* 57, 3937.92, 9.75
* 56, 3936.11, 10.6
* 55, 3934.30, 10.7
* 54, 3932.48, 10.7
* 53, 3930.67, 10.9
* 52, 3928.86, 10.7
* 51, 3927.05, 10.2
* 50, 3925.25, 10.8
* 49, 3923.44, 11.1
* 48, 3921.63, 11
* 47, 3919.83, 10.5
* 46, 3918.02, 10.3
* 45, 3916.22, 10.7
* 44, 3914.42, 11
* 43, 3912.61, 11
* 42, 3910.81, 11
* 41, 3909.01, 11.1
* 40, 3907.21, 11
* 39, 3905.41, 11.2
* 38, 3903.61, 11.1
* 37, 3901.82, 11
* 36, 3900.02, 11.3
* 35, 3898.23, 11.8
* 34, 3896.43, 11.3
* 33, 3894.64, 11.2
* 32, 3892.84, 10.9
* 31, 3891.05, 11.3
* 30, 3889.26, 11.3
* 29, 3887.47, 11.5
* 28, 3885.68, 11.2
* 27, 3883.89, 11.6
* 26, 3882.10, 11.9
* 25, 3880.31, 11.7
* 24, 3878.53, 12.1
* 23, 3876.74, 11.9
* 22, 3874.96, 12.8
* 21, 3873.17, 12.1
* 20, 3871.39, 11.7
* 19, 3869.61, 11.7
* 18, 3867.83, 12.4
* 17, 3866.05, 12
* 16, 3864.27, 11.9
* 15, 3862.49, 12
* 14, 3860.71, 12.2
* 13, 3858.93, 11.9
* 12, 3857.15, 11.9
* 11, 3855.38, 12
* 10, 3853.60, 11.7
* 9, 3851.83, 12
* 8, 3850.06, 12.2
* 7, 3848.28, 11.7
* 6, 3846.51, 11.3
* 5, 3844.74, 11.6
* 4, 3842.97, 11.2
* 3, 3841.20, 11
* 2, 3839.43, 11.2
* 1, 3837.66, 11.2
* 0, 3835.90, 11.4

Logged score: 1871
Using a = 936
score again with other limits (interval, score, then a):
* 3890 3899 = 2296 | 1148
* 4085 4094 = 1900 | 950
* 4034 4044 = 1861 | 930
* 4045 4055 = 1883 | 942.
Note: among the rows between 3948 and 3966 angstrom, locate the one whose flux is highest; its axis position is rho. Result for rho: 3952.46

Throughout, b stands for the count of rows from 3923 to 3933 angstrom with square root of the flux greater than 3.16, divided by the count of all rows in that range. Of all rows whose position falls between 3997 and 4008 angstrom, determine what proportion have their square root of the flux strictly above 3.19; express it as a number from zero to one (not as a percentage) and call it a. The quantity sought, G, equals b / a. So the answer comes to 6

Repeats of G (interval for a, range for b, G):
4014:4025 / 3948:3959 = 3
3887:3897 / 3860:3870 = 1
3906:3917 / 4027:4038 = 0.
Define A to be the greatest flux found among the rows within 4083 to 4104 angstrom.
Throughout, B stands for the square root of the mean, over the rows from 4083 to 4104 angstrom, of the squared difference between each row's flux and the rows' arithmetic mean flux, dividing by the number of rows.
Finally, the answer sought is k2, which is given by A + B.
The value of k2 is 10.9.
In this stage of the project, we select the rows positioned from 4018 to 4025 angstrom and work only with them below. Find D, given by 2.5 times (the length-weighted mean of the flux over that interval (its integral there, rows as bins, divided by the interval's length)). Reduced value 24.0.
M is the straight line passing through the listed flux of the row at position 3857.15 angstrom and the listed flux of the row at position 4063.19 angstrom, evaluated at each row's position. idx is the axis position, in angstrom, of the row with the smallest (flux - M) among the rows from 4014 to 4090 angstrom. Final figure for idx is 4020.38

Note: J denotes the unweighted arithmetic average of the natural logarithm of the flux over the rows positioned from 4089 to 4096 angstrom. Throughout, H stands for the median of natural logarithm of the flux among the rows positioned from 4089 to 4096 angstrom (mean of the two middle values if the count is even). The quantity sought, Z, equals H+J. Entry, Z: 4.68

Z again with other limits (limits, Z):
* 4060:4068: 4.58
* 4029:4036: 4.51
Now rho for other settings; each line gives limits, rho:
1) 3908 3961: 3952.46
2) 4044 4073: 4068.81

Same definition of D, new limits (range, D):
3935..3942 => 25.3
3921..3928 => 26.9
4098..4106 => 25.7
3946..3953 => 27.9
